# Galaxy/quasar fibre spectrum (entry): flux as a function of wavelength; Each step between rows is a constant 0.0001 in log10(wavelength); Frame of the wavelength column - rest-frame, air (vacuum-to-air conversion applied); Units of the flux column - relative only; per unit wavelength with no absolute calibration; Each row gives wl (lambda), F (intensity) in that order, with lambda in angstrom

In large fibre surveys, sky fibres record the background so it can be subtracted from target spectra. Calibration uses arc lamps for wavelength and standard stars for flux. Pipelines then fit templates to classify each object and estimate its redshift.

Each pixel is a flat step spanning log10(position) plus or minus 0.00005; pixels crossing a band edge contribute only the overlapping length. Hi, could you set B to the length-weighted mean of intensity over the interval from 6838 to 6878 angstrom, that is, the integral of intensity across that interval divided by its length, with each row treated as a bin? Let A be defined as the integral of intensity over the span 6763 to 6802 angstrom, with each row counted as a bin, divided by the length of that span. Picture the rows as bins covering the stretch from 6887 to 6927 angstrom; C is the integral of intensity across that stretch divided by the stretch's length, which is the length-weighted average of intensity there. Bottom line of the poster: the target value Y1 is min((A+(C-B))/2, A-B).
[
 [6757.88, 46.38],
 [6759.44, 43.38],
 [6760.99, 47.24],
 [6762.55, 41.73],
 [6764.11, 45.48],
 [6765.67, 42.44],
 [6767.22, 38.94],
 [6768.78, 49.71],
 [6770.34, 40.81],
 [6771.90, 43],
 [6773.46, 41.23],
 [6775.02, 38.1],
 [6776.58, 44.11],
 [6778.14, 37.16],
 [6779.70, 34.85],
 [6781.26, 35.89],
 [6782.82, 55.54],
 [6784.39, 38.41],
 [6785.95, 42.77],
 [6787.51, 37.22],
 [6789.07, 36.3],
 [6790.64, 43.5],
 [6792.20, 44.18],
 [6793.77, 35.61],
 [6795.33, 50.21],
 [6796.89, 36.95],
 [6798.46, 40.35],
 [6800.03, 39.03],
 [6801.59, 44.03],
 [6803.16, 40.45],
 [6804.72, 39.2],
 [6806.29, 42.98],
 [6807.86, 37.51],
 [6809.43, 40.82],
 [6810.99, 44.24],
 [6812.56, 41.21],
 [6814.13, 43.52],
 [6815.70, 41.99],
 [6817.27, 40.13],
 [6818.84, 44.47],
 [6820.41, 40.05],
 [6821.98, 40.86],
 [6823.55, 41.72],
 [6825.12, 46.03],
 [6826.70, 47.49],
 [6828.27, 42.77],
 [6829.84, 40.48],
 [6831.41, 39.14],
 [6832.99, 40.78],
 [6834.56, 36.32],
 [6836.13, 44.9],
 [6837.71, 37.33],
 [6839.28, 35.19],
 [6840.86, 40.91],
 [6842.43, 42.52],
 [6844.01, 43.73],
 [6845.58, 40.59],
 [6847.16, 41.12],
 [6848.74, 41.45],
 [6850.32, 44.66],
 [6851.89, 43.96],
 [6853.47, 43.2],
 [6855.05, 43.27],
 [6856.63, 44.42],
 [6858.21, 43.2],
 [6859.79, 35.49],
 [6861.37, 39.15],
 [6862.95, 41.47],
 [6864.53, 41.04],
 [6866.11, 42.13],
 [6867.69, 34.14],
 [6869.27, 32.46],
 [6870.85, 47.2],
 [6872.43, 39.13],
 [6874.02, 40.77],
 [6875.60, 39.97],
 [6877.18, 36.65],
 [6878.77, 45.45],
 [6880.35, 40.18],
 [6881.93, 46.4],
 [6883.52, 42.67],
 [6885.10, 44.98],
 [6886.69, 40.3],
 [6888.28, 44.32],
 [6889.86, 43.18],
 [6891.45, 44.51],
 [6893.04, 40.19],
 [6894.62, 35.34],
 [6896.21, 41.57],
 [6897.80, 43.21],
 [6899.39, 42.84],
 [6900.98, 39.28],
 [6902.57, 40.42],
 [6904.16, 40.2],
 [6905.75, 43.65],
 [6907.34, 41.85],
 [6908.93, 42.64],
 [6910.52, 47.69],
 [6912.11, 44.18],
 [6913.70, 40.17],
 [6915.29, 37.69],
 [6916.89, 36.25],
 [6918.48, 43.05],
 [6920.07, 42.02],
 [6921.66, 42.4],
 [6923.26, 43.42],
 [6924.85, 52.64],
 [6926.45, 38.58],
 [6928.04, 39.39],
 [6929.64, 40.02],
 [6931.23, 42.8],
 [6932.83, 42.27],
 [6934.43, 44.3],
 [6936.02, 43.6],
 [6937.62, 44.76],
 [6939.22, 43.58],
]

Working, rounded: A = 41.4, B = 40.7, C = 42.0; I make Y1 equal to 0.7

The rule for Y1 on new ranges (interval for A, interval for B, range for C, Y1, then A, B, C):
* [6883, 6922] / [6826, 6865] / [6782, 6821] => 0.4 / 41.8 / 41.4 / 41.6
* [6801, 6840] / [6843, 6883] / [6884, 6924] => 0.1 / 41.3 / 41.3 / 41.8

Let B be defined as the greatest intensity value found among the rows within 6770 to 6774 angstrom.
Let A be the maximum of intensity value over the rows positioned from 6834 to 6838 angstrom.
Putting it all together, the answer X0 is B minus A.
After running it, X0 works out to -1.9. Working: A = 44.9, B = 43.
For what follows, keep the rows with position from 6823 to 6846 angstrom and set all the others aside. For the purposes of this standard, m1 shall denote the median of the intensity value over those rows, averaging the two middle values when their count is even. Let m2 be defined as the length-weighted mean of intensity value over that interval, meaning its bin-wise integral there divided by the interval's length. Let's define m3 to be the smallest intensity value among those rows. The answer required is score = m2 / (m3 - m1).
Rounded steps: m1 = 40.9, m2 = 41.3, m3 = 35.19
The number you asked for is -7.2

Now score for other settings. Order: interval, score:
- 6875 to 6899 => -5.7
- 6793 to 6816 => -7.9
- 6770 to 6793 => -6.9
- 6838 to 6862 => -5.7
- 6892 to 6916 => -6.7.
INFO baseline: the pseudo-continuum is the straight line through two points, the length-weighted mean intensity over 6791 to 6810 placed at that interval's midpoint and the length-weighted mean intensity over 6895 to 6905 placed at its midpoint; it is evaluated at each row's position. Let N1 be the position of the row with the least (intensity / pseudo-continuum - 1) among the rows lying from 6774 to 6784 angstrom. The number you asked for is 6779.70 angstrom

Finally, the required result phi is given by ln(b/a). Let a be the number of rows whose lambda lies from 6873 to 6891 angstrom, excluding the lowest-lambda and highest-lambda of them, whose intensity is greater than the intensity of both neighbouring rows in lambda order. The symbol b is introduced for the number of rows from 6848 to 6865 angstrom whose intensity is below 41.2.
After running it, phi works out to -0.3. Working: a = 4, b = 3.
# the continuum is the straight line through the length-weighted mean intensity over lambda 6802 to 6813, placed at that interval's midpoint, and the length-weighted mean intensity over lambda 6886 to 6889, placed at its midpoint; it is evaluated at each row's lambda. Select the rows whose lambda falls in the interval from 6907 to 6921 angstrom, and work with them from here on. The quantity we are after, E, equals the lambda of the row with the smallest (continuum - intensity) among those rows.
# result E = 6910.52 angstrom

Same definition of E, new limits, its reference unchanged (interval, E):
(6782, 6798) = 6782.82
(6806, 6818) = 6810.99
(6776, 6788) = 6782.82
